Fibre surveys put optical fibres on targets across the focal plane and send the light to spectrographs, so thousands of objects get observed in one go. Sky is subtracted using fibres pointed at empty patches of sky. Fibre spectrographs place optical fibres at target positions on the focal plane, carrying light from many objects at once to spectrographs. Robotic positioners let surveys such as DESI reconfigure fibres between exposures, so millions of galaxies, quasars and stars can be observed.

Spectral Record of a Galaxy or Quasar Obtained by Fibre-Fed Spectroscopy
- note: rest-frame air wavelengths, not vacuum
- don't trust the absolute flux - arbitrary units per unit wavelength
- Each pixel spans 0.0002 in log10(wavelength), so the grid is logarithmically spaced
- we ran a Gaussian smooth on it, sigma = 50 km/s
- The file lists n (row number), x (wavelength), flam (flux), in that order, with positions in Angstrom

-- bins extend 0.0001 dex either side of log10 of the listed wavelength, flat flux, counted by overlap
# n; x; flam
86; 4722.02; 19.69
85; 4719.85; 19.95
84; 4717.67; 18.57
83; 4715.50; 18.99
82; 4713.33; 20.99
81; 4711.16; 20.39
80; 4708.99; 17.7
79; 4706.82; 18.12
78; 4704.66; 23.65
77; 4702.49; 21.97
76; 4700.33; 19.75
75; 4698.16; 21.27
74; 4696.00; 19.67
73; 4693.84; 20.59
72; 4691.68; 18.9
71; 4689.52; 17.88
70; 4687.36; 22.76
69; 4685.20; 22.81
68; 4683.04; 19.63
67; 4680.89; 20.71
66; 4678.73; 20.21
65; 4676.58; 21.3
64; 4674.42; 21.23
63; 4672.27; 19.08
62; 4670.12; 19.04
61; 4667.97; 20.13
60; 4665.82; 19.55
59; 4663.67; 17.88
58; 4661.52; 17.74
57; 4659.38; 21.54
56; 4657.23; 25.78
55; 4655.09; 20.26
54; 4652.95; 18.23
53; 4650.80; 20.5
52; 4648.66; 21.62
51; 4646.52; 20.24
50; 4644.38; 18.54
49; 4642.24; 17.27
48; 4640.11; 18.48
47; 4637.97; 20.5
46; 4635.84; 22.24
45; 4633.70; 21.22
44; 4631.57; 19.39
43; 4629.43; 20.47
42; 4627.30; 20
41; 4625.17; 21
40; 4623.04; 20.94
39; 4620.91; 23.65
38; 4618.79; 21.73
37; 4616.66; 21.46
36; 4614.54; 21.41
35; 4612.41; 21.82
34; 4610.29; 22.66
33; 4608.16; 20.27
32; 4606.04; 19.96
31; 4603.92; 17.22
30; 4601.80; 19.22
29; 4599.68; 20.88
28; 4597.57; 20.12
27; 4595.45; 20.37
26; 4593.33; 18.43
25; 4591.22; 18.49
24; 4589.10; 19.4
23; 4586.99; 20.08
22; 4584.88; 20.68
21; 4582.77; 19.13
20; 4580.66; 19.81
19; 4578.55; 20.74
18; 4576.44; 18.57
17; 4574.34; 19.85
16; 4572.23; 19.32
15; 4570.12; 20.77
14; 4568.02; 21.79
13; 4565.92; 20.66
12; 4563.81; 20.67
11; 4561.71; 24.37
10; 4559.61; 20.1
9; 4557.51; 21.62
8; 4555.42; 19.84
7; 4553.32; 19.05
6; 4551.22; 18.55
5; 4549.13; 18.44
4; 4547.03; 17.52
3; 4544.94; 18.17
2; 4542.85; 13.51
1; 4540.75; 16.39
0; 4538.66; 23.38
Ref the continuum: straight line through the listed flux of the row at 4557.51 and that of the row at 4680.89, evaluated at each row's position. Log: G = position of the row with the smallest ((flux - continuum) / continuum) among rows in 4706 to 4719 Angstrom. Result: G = 4708.99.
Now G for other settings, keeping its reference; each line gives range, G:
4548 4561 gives 4549.13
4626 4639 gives 4631.57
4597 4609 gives 4603.92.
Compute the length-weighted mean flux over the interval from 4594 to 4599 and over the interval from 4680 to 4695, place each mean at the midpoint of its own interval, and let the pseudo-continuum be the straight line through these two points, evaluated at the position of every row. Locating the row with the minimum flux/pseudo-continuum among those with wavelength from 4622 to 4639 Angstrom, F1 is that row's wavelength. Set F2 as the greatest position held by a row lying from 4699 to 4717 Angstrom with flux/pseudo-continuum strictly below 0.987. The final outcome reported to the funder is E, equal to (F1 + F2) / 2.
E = 4673.5 Angstrom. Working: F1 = 4631.57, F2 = 4715.50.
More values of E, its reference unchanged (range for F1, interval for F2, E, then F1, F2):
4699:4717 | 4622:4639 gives 4670.3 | 4708.99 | 4631.57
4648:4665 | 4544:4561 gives 4607.4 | 4661.52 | 4553.32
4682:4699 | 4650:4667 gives 4677.7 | 4689.52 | 4665.82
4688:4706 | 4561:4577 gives 4633.0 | 4689.52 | 4576.44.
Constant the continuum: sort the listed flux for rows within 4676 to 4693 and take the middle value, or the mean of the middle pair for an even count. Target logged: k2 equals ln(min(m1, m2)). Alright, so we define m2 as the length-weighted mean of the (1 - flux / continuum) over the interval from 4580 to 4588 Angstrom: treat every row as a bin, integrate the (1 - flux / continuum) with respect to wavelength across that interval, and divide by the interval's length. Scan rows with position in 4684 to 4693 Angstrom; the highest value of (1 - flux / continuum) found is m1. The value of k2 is -3.7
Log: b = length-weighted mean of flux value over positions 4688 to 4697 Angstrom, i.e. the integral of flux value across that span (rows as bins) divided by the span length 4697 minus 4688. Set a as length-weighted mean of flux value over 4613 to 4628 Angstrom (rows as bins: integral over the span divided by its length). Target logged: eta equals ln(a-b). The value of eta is 0.7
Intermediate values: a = 21.5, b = 19.4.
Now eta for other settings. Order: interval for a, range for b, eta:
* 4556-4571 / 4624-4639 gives -0.3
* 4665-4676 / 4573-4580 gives -1.8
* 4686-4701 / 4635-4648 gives -0.5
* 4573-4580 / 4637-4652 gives -2.0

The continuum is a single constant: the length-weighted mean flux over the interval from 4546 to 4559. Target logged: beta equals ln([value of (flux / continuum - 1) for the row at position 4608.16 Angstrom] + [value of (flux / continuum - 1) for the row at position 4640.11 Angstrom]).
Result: -4.0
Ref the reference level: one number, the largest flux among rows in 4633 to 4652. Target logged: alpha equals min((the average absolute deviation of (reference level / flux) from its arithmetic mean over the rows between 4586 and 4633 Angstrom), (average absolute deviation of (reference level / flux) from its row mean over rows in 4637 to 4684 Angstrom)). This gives 0.0584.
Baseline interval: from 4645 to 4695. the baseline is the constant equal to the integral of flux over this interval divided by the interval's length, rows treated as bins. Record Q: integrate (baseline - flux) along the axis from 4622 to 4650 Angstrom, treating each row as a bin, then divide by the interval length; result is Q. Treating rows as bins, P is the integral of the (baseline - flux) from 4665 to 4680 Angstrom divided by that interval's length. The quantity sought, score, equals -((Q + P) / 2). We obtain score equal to -0.19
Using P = 0.2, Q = 0.2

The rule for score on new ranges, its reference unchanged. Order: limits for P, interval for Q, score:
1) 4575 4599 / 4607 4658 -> -0.10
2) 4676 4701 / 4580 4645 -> 0.03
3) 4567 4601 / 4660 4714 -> -0.30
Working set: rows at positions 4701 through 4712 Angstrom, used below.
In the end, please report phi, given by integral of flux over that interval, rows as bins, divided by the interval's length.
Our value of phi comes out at 20.4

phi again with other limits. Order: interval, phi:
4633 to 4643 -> 20.0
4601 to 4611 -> 19.8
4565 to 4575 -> 20.5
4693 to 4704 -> 20.8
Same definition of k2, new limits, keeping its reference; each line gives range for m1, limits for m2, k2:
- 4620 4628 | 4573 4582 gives -3.8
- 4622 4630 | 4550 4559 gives -3.8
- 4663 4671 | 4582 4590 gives -3.5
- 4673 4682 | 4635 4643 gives -4.4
